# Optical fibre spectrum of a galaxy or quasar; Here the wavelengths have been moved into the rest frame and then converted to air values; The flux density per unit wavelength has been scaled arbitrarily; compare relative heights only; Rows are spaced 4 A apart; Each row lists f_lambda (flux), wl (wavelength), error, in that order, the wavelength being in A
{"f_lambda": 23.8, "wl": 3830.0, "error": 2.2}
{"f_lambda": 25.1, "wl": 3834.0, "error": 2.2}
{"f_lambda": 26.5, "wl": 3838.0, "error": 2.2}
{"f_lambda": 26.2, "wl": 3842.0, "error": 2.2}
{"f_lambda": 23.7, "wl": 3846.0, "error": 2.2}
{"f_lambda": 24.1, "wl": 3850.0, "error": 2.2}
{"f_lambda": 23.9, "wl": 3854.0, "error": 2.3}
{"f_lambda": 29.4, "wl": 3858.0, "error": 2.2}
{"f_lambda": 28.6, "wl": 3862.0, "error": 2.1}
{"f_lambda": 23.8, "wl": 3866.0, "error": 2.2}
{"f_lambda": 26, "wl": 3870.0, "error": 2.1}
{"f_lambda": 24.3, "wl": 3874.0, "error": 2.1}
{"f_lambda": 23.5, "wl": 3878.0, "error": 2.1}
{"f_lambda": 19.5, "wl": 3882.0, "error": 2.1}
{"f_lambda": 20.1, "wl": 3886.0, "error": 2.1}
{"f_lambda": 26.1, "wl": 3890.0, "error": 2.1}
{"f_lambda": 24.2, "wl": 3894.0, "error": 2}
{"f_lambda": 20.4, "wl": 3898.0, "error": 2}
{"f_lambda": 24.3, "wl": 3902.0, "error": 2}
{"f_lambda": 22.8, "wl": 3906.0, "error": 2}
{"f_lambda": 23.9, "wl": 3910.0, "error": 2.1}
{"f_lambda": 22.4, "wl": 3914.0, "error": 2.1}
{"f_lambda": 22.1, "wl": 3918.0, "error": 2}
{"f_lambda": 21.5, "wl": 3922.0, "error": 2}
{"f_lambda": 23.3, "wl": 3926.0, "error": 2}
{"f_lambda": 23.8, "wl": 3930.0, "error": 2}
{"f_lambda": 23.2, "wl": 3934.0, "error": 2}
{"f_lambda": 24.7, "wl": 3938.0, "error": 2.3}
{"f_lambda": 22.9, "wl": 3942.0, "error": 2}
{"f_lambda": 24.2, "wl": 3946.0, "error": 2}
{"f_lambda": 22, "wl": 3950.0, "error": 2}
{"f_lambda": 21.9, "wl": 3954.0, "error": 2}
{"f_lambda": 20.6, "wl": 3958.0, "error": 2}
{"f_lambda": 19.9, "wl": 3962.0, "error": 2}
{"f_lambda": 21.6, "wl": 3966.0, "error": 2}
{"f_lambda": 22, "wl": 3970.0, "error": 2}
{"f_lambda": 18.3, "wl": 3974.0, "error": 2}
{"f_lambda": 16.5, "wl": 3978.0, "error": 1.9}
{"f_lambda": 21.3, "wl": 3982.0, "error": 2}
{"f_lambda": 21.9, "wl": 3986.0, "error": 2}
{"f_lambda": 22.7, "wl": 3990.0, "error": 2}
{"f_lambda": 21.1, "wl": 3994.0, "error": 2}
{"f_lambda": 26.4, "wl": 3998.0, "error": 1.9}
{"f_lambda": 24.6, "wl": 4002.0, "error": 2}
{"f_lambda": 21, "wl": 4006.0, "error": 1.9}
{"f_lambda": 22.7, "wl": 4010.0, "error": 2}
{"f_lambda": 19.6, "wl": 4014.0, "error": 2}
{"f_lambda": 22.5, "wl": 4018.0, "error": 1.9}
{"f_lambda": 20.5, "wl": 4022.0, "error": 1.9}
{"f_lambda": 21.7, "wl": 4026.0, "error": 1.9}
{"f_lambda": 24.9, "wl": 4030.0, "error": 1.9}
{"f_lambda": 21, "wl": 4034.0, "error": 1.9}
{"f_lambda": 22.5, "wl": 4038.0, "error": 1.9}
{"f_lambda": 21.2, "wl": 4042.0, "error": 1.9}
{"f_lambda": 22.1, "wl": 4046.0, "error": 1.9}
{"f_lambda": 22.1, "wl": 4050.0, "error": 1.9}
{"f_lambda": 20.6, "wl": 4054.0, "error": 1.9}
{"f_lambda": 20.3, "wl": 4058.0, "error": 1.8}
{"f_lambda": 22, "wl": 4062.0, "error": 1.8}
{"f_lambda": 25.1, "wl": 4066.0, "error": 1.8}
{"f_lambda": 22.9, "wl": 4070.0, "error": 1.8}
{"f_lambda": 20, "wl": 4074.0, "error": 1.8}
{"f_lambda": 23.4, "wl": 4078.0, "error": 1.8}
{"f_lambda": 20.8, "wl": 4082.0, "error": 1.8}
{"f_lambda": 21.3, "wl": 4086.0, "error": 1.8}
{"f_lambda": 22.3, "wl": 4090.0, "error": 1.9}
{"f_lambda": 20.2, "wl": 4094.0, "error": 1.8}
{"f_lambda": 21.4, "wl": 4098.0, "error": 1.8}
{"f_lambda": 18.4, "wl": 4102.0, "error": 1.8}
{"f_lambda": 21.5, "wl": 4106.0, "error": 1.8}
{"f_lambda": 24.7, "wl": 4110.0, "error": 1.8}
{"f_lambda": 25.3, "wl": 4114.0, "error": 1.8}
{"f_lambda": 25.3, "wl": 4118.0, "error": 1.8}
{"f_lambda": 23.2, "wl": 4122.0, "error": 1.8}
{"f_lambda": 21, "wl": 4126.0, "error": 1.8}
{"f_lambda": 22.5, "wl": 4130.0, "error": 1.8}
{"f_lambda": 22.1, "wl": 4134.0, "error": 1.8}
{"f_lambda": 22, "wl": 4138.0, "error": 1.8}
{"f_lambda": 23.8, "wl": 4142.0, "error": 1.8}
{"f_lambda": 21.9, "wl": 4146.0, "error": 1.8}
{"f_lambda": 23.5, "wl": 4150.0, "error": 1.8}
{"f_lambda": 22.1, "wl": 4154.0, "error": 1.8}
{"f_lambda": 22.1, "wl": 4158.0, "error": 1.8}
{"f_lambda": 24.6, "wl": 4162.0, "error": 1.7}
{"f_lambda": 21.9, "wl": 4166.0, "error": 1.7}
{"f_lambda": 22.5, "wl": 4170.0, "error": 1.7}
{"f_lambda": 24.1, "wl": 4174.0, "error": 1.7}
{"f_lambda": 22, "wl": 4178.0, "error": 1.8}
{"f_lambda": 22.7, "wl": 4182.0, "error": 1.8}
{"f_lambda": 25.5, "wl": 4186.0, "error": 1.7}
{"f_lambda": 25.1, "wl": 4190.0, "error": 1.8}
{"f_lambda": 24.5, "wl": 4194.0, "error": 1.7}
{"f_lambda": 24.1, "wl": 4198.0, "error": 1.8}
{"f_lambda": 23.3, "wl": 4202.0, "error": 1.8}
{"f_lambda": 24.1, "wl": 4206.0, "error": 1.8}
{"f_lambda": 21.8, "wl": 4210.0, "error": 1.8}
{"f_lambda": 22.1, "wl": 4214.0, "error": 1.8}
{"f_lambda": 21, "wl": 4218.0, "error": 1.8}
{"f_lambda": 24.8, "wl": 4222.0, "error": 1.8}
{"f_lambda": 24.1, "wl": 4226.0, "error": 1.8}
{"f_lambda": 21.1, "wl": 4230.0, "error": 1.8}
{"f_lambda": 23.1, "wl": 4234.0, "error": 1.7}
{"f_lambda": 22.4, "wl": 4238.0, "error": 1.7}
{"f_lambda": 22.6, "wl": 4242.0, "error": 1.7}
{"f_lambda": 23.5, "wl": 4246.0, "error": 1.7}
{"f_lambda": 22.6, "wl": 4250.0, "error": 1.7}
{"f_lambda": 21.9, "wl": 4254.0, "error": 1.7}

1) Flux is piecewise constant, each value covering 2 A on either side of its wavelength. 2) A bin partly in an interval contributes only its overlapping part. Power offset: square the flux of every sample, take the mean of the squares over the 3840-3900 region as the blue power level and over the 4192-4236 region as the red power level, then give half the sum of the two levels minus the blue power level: -30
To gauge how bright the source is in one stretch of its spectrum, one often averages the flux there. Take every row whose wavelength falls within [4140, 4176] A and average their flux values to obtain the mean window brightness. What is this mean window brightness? 22.9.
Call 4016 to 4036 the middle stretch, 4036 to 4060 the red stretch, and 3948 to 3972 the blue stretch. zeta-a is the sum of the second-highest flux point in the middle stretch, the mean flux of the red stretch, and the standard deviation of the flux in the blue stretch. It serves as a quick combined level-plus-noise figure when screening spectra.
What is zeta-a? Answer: 44.8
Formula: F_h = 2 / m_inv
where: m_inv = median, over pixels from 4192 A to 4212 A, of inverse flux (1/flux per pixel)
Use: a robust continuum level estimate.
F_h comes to 48.2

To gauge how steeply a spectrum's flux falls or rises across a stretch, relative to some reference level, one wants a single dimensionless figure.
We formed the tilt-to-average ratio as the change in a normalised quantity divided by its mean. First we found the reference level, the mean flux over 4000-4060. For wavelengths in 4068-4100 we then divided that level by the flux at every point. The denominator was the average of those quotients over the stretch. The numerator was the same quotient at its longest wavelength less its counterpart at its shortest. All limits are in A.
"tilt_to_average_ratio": 0.07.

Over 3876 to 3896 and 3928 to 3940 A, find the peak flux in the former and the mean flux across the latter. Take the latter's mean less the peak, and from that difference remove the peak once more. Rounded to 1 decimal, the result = -28.3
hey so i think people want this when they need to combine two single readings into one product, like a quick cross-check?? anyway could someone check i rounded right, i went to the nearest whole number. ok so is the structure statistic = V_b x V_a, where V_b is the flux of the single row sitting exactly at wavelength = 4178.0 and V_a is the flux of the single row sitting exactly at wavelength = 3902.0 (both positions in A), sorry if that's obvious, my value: 535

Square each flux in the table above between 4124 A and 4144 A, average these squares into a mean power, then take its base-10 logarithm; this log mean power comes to 2.70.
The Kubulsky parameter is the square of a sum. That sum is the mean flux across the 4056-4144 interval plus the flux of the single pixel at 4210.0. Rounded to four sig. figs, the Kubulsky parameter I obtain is 1940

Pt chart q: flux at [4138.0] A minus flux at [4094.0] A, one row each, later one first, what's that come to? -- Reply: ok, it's 1.8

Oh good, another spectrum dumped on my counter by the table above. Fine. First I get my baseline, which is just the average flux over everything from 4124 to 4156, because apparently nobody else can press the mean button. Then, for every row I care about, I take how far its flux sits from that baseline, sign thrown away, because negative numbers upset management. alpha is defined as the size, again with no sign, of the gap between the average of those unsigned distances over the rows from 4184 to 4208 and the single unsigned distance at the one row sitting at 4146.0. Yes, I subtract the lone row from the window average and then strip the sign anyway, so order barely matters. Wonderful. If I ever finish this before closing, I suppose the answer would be 1.6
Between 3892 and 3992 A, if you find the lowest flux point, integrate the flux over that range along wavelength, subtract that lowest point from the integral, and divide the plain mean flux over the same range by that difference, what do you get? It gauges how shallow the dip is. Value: 0.010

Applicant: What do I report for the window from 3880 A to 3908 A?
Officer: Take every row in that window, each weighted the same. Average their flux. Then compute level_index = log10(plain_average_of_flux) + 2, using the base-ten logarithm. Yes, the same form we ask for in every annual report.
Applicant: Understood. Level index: 3.35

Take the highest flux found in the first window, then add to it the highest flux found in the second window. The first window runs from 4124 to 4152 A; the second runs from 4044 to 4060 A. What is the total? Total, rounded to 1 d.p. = 45.9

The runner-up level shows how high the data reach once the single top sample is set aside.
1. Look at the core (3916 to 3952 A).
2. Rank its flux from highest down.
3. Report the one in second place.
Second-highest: 24.2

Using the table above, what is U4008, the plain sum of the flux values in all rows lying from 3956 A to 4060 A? 560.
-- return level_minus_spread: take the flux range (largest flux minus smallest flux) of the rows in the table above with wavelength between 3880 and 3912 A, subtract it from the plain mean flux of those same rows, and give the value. 16.1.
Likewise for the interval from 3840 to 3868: 20.0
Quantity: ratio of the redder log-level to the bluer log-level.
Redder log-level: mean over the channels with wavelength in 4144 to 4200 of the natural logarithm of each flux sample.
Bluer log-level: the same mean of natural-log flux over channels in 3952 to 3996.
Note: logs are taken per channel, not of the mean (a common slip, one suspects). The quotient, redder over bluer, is 1.04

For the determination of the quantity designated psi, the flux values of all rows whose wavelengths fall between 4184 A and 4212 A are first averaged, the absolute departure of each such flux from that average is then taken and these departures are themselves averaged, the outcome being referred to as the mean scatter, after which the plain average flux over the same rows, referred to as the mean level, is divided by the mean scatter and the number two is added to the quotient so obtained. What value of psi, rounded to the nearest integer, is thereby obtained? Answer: 30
